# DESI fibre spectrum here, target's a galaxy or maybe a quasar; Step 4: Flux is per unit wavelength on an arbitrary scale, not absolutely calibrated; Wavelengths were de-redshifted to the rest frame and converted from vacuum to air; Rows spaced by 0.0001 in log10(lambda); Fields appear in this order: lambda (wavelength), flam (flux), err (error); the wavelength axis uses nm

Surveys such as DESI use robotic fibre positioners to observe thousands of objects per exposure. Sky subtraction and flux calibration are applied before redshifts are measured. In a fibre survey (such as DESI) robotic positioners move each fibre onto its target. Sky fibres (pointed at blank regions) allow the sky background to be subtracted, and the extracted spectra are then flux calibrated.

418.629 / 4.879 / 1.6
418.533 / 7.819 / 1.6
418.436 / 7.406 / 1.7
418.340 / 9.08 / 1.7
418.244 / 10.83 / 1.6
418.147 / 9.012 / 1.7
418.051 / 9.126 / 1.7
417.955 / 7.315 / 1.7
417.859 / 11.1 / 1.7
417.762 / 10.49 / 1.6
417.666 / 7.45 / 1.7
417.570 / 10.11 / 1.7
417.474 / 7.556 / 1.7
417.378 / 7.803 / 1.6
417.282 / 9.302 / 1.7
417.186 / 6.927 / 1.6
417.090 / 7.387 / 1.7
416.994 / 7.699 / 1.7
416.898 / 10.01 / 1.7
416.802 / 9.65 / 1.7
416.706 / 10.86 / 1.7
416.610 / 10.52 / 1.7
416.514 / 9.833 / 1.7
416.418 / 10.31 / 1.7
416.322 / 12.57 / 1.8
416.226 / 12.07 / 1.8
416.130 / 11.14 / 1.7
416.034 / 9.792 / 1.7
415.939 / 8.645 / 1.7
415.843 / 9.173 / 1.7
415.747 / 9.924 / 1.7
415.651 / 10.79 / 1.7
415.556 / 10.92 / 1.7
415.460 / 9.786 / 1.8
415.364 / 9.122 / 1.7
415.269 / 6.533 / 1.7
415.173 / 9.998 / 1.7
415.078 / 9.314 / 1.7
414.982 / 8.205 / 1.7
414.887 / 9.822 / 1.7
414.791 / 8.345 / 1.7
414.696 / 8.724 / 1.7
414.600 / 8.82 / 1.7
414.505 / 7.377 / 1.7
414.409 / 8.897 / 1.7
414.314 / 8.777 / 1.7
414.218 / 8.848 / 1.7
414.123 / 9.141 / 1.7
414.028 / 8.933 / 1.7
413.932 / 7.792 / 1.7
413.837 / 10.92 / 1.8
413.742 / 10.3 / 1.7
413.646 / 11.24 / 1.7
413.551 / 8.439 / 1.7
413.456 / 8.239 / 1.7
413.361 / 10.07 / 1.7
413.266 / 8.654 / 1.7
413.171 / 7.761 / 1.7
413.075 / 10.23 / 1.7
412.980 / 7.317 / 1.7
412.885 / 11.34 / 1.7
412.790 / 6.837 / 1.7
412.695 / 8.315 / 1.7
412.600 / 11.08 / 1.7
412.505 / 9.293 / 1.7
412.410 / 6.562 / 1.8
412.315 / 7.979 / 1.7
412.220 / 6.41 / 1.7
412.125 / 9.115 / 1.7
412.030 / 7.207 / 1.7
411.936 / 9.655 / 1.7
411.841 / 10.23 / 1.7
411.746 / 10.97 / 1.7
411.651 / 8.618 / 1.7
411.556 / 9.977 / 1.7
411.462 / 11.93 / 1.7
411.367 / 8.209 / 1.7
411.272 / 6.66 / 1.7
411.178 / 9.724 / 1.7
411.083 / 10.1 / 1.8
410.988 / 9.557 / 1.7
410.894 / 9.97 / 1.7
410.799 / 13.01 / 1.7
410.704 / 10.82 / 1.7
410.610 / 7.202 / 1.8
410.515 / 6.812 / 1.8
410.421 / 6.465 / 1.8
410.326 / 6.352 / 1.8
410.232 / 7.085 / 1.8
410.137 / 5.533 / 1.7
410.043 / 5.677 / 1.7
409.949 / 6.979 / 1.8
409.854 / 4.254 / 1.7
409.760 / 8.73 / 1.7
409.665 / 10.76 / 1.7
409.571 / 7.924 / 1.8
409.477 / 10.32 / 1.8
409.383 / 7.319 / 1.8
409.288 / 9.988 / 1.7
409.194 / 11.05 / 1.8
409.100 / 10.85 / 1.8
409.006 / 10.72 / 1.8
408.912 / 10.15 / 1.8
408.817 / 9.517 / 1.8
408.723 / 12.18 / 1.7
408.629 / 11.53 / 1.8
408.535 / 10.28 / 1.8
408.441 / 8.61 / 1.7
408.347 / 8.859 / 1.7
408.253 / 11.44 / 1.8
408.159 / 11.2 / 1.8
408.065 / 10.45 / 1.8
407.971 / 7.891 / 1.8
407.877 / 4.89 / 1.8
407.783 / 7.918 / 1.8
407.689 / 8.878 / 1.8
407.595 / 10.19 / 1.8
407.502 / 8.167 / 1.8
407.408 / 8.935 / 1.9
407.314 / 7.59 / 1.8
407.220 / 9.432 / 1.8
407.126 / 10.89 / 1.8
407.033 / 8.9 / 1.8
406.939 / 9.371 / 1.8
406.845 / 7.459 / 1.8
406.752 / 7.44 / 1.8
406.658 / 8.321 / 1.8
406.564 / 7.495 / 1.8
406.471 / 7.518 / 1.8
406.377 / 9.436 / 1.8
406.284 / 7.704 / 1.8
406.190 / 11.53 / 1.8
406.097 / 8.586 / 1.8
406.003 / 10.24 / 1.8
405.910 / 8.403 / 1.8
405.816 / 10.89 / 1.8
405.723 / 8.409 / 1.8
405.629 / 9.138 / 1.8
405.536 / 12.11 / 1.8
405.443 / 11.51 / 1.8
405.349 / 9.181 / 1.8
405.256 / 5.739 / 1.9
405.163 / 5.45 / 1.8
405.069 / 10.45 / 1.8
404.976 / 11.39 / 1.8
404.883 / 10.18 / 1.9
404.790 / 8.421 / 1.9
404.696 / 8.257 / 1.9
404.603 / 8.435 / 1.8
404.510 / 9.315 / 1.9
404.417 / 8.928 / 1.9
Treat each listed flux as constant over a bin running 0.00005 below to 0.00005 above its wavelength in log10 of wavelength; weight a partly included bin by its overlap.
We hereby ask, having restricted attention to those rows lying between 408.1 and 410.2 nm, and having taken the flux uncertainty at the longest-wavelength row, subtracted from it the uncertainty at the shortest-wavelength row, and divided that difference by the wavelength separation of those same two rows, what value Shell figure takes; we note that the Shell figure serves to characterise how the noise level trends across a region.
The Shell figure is -0.051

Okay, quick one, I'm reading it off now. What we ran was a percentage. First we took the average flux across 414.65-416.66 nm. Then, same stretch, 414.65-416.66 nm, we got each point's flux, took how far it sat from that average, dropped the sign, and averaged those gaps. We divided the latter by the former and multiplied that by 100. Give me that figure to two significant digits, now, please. 10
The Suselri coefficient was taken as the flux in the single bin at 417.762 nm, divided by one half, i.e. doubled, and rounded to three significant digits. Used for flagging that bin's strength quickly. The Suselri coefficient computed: 21.0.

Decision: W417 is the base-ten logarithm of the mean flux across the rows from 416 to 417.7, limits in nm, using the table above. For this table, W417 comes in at 0.978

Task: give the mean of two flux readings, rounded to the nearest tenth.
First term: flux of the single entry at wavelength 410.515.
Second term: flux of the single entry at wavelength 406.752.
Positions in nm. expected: 7.1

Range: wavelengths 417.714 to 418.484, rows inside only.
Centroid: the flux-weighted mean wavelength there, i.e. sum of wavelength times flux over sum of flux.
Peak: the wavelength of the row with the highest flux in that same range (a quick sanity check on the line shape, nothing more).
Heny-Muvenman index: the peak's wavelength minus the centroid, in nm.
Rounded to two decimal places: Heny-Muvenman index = -0.23 nm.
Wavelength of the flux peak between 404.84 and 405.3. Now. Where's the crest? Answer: 404.976 nm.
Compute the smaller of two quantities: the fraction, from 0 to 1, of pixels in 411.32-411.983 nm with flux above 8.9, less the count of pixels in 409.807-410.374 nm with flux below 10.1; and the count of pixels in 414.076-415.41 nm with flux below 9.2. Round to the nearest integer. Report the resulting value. -5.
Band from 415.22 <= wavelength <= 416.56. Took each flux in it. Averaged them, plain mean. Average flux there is 10.0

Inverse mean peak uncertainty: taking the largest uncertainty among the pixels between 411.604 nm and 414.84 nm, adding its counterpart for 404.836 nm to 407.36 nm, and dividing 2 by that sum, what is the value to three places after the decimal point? 0.541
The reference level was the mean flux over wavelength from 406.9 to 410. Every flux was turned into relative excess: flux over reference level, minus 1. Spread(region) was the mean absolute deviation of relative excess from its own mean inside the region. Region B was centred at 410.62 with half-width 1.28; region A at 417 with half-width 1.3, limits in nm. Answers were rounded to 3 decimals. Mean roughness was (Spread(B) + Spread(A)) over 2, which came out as 0.166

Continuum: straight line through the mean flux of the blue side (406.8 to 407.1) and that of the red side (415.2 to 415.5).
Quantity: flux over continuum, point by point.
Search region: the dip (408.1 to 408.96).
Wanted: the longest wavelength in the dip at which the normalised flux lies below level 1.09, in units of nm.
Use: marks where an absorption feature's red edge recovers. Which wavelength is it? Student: 408.441 nm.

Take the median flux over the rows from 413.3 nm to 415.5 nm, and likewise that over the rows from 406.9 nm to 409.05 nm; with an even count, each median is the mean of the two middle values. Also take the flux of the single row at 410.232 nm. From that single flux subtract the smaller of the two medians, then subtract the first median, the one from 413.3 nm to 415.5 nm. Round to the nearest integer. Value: -11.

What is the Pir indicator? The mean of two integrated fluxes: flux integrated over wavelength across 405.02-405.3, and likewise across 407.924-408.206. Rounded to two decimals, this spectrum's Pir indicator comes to 2.40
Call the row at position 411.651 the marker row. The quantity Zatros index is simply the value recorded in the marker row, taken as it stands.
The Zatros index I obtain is 8.618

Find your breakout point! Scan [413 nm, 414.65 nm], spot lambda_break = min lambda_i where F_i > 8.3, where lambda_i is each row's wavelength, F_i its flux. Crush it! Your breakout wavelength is 413.075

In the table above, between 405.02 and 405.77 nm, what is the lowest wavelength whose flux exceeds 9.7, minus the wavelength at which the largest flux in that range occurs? -0.47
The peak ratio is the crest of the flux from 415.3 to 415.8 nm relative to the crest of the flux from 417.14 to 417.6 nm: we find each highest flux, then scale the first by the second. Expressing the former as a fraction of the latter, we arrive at 1.08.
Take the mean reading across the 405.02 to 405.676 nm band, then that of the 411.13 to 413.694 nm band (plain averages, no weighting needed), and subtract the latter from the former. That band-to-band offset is 0.1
